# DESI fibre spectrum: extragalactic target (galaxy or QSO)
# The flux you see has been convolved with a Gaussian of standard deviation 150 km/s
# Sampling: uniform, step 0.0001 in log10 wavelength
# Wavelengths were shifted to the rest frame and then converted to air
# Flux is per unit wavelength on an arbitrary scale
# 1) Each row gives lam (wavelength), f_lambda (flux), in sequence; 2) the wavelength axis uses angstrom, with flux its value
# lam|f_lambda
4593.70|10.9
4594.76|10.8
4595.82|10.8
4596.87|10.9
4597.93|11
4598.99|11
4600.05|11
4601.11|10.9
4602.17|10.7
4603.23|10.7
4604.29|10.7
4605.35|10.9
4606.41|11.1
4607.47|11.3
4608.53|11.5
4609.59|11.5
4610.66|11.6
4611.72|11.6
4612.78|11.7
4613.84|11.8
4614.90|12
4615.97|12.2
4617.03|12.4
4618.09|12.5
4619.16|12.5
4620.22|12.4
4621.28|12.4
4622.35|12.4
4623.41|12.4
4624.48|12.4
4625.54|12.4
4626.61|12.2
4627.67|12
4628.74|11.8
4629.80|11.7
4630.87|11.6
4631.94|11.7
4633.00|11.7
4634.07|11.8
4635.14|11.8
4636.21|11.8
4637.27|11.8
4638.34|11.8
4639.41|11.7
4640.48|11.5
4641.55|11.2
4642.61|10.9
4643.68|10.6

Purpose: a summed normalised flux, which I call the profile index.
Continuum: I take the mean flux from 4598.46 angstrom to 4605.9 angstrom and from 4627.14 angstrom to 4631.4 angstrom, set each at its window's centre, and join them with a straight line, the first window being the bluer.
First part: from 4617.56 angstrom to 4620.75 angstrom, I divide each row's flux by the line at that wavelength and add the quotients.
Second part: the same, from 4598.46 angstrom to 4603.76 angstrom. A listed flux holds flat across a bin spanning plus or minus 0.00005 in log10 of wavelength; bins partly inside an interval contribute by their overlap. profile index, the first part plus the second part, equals 8.3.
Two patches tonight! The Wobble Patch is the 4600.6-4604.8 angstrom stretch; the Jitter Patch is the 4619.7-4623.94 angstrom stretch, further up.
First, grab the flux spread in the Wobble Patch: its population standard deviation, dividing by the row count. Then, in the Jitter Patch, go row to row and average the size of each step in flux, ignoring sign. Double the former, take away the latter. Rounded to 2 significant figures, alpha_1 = 0.17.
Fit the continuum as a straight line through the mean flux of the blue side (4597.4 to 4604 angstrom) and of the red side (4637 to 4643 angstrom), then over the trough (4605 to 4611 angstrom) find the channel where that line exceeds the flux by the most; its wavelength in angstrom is 4605.35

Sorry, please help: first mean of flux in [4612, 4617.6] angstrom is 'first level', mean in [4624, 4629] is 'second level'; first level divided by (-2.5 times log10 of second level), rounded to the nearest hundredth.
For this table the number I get -4.43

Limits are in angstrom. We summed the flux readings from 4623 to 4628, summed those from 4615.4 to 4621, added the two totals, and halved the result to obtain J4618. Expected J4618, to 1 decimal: 61.7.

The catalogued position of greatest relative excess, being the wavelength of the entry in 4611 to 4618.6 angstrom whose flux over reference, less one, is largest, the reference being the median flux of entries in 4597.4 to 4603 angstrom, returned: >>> 4618.09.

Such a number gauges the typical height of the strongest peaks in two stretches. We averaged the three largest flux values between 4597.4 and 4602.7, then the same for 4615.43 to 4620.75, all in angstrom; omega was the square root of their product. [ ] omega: 11.7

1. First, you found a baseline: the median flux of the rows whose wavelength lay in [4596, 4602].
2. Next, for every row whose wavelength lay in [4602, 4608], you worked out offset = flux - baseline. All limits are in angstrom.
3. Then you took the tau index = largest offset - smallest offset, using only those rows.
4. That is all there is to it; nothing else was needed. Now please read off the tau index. 0.60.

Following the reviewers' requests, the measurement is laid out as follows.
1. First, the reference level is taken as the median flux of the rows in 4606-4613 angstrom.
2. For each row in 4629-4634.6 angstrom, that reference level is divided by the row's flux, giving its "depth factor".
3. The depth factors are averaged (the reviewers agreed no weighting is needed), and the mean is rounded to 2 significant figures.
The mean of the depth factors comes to 0.98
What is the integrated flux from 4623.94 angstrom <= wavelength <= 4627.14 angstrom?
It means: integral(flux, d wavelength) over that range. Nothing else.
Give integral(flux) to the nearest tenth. 39.4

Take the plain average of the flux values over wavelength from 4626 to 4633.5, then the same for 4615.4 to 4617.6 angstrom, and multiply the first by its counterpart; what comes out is 145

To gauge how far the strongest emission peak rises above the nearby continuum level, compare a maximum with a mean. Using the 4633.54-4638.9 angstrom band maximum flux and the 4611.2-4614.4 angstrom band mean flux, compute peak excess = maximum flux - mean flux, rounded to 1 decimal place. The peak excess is 0.1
